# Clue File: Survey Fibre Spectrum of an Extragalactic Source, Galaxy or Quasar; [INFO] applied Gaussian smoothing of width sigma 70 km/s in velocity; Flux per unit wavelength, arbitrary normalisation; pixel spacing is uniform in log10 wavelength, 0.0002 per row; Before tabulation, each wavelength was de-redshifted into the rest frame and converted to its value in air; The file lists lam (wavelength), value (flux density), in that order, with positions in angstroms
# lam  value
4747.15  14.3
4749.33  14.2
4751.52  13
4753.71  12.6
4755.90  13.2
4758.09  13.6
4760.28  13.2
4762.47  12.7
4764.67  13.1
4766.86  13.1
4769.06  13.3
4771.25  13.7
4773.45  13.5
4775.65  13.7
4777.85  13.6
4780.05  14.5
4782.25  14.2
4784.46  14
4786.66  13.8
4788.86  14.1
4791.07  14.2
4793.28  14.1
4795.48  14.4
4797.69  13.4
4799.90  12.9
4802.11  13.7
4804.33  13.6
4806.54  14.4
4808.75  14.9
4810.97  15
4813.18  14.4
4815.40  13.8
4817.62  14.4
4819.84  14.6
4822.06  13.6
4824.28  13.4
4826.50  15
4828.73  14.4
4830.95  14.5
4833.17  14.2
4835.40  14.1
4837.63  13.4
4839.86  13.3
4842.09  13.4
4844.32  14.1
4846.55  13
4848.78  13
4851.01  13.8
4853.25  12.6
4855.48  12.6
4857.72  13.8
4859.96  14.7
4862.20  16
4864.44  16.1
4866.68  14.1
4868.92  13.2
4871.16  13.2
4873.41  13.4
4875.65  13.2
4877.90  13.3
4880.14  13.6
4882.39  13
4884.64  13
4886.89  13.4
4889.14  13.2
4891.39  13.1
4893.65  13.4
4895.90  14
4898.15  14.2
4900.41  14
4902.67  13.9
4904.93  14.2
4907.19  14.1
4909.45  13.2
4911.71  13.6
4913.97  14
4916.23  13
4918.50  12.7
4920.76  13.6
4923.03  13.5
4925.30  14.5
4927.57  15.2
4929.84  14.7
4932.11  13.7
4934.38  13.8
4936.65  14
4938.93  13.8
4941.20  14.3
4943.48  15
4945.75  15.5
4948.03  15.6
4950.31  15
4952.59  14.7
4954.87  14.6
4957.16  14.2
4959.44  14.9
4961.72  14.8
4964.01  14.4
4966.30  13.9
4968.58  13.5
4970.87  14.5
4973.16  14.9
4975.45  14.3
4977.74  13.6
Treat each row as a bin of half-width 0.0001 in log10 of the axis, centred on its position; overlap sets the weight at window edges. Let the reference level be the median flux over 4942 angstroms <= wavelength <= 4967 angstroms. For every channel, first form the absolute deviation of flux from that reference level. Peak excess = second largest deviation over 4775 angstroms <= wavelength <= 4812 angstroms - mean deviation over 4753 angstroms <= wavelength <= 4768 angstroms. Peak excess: -0.3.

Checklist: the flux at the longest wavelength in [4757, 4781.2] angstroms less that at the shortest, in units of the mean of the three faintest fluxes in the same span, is 0.07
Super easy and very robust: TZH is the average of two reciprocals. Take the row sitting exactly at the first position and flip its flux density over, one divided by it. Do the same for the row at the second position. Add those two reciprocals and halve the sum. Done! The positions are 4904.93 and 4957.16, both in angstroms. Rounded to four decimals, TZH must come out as 0.0704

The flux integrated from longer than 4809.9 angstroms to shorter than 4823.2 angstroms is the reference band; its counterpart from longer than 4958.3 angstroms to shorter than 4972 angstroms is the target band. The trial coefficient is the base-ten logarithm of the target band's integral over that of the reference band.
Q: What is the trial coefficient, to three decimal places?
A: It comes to 0.014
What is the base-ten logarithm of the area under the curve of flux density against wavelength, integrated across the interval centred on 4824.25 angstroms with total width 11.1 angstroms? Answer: 2.20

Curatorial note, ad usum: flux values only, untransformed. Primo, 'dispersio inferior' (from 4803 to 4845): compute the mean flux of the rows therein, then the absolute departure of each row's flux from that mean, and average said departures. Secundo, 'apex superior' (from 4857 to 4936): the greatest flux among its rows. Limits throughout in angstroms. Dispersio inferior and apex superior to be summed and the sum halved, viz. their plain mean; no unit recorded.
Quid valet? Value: 8.29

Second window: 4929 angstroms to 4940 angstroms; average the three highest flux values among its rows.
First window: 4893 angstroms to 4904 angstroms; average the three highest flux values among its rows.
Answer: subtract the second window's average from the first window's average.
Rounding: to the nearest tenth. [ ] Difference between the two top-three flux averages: -0.1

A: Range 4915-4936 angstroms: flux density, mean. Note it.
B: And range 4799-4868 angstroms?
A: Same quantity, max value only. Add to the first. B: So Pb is 30.0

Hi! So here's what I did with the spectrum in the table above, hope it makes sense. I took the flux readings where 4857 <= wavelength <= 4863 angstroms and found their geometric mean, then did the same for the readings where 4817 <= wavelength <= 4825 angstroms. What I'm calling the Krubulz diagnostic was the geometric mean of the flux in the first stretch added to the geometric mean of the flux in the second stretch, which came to 28.8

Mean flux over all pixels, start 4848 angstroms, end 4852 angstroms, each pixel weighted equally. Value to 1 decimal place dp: 13.4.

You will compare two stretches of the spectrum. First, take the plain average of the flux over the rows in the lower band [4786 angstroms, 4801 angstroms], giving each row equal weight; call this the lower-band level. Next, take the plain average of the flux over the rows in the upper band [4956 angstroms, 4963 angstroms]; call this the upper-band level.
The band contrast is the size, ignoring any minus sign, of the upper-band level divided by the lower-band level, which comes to 1.06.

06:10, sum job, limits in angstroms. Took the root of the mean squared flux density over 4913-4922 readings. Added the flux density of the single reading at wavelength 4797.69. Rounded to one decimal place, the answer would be 26.7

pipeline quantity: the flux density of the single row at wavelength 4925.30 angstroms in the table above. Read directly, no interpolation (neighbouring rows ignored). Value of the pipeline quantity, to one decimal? 14.5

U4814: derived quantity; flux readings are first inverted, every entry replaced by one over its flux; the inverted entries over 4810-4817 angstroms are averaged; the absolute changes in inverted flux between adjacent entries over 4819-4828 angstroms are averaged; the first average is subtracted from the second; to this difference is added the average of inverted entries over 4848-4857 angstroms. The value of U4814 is 0.012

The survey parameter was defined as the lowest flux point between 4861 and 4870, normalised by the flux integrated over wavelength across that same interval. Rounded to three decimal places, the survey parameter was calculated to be 0.099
